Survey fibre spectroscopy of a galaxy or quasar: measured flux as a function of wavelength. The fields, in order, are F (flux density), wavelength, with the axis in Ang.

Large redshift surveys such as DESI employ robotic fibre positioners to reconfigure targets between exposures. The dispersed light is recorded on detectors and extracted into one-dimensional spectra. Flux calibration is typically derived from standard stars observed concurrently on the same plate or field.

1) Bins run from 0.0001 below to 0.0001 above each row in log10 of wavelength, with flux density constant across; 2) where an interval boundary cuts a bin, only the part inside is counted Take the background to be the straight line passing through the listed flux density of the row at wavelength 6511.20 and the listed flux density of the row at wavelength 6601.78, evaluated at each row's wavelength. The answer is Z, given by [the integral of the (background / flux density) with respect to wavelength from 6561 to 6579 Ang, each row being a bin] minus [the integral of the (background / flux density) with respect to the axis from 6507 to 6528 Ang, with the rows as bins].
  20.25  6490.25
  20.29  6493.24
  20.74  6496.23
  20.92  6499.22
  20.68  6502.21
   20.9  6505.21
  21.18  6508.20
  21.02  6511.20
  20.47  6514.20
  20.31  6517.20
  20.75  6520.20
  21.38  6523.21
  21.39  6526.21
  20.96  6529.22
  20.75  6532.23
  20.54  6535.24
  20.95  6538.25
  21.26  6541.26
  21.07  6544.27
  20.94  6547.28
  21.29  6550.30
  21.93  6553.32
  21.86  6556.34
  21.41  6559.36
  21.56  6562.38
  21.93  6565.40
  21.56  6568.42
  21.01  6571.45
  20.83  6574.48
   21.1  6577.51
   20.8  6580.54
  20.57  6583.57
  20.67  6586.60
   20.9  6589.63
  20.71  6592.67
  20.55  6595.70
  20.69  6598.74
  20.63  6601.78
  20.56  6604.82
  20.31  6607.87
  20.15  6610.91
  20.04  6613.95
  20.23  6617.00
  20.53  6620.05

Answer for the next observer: -4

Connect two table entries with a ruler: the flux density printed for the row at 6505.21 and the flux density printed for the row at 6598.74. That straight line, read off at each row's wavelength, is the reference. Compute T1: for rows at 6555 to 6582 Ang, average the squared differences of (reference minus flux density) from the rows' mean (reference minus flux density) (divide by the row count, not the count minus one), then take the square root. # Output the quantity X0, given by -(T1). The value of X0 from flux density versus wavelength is -0.39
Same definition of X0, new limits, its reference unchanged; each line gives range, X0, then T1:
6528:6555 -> -0.39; 0.386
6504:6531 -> -0.36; 0.356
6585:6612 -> -0.20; 0.197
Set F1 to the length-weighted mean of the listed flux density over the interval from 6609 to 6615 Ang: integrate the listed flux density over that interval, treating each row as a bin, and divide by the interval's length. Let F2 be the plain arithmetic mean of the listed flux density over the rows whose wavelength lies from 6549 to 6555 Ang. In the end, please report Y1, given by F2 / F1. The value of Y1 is 1.07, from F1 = 20.1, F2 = 21.6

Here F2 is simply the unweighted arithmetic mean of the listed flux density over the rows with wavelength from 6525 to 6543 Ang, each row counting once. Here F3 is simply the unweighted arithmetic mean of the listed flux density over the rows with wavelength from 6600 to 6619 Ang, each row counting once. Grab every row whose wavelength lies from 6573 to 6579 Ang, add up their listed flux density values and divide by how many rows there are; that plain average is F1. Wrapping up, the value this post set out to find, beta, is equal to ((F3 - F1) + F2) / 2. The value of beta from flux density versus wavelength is 10.2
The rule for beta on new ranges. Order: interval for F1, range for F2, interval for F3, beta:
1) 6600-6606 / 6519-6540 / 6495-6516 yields 10.6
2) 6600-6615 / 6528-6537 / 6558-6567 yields 11.0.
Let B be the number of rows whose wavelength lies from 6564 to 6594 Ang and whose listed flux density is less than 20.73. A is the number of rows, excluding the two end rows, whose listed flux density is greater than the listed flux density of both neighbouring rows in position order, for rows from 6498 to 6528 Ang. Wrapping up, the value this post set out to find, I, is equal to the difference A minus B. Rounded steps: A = 1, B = 3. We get -2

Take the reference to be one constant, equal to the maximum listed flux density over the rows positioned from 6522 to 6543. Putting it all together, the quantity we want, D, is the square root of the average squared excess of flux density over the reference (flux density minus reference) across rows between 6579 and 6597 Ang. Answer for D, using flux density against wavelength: 0.7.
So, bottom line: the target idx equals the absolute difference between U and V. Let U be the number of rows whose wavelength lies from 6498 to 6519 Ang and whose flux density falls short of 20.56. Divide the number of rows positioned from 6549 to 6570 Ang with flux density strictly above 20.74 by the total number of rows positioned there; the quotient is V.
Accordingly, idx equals 1.00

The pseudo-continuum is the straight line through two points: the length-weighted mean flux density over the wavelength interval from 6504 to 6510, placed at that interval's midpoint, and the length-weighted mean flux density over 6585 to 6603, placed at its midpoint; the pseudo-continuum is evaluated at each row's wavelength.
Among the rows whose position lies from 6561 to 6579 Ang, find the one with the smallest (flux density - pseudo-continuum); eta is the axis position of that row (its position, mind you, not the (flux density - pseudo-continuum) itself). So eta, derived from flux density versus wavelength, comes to 6574.48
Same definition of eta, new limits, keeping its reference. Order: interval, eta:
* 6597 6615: 6613.95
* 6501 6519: 6517.20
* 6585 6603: 6595.70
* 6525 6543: 6535.24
